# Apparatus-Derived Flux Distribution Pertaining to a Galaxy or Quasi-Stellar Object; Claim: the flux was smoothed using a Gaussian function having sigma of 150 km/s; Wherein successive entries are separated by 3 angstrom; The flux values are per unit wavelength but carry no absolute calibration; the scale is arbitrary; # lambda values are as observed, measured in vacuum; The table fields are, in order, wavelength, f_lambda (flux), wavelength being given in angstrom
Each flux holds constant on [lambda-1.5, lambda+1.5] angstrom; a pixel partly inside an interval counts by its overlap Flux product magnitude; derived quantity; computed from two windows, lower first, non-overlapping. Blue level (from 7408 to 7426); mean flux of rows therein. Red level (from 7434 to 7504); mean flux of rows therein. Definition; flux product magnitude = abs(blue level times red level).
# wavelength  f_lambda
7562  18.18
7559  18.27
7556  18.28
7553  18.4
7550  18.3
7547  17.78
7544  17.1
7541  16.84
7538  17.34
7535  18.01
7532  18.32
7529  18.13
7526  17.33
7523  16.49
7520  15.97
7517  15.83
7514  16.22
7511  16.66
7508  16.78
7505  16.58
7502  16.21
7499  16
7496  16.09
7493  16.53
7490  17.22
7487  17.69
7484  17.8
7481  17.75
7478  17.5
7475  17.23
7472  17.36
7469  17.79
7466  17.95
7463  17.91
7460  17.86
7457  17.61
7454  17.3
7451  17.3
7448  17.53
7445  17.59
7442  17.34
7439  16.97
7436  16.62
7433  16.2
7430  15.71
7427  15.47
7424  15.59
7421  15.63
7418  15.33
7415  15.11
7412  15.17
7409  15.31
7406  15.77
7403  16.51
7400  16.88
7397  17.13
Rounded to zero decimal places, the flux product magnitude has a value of 265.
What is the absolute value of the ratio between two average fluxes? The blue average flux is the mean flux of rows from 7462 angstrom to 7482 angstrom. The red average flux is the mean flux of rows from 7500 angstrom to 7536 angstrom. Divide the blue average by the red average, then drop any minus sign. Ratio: 1.05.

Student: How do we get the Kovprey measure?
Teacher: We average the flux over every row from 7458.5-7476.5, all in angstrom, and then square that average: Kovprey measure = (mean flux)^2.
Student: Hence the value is 313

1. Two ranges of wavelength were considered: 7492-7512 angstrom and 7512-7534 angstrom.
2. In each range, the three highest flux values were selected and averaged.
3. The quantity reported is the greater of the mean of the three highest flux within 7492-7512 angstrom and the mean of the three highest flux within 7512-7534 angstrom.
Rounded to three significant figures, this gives 17.9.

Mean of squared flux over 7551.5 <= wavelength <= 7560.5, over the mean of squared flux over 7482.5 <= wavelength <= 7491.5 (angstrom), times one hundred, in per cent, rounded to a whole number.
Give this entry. 109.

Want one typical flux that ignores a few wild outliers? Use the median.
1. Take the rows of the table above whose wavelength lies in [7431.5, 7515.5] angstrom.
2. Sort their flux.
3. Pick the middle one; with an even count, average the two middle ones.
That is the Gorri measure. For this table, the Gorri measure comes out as 17.3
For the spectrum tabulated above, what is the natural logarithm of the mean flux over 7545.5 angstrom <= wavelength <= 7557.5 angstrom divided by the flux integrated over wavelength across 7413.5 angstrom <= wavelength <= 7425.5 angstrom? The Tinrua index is -2.32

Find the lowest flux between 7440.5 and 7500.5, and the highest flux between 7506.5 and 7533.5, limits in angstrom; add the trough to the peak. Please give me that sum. 34.3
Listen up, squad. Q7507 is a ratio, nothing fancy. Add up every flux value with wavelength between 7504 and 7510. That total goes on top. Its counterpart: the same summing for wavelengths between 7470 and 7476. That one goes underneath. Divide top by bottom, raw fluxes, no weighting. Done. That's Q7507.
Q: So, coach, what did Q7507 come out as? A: 1.0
